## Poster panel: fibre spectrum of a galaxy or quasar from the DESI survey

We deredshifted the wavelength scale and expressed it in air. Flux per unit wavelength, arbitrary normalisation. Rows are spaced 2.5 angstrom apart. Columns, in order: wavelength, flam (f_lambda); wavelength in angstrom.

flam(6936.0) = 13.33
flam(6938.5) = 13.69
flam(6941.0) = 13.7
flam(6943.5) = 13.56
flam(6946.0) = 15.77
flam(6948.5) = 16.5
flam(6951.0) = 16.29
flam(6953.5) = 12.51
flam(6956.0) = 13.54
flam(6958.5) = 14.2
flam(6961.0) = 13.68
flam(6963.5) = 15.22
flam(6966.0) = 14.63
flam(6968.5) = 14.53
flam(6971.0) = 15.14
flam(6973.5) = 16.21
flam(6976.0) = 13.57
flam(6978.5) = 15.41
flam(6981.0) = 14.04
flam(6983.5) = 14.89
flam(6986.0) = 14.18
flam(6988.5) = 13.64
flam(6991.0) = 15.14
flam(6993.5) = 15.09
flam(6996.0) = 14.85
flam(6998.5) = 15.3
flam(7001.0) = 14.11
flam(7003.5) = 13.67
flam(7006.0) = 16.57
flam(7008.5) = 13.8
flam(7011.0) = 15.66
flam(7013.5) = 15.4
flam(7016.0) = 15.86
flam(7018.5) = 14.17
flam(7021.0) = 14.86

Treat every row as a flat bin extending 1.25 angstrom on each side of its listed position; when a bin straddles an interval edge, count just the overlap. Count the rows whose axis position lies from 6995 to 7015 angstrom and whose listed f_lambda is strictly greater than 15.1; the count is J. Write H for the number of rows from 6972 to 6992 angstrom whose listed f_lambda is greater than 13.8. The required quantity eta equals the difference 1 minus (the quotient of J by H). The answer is 0.3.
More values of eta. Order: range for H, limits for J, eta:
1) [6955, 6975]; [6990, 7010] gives 0.5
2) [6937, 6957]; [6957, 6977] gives 0.0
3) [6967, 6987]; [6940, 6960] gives 0.6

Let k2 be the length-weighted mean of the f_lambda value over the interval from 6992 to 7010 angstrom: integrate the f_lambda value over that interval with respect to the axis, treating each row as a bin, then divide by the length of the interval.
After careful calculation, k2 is 14.79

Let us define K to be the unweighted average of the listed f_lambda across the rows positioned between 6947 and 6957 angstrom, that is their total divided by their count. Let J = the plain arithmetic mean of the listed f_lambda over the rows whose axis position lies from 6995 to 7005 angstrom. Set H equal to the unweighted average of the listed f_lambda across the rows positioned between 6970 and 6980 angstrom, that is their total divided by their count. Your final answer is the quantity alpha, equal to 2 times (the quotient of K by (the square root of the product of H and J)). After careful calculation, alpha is 1.99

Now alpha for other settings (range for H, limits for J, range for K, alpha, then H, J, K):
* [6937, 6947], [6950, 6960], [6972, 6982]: 2.09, 14.2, 14.1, 14.81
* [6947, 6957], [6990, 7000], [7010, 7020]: 2.05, 14.7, 15.1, 15.27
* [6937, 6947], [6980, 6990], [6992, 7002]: 2.09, 14.2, 14.2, 14.84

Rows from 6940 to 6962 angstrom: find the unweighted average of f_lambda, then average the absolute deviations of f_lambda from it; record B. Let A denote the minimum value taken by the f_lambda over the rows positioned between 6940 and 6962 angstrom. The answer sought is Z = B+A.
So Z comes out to 13.7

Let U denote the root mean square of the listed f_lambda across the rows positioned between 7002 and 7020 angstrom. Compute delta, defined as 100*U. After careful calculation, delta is 1506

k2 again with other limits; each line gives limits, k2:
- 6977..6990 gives 14.43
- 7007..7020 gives 15.01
